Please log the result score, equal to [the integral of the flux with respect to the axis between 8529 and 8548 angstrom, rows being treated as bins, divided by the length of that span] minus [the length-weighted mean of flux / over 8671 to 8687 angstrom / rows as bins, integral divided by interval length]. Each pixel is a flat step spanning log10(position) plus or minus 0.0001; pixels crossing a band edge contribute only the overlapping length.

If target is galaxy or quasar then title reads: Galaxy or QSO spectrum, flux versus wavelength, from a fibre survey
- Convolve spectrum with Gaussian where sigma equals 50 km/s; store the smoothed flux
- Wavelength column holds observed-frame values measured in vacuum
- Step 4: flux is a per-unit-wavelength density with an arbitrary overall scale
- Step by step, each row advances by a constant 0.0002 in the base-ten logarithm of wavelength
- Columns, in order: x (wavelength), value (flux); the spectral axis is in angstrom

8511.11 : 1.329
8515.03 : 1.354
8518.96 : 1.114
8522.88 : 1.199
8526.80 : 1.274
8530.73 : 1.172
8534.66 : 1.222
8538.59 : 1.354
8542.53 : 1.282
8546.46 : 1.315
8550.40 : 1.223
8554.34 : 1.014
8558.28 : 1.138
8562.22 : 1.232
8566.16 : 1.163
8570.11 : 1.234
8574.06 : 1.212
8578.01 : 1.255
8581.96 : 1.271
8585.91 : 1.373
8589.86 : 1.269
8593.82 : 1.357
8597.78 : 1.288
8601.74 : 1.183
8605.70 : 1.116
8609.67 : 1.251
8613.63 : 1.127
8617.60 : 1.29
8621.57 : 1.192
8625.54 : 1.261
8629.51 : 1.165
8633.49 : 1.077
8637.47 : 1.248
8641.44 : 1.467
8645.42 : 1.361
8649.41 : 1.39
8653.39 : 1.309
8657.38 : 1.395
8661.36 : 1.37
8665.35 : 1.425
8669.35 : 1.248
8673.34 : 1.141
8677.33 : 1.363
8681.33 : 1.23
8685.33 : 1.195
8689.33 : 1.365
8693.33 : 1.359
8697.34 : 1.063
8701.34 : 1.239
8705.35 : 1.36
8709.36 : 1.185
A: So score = 0.04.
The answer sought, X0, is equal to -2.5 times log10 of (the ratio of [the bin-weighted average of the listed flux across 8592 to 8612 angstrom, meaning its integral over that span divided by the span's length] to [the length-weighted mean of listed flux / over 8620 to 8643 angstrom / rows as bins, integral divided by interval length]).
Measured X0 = 0.00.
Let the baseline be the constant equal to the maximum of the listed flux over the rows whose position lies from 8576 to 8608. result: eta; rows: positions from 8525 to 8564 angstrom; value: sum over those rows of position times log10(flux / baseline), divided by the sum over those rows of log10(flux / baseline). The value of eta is 8547.3 angstrom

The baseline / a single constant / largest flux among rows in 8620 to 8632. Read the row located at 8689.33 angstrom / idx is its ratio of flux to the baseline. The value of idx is 1.08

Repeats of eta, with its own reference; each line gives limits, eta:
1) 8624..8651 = 8630.5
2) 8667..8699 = 8684.0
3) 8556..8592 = 8570.0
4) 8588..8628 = 8609.5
